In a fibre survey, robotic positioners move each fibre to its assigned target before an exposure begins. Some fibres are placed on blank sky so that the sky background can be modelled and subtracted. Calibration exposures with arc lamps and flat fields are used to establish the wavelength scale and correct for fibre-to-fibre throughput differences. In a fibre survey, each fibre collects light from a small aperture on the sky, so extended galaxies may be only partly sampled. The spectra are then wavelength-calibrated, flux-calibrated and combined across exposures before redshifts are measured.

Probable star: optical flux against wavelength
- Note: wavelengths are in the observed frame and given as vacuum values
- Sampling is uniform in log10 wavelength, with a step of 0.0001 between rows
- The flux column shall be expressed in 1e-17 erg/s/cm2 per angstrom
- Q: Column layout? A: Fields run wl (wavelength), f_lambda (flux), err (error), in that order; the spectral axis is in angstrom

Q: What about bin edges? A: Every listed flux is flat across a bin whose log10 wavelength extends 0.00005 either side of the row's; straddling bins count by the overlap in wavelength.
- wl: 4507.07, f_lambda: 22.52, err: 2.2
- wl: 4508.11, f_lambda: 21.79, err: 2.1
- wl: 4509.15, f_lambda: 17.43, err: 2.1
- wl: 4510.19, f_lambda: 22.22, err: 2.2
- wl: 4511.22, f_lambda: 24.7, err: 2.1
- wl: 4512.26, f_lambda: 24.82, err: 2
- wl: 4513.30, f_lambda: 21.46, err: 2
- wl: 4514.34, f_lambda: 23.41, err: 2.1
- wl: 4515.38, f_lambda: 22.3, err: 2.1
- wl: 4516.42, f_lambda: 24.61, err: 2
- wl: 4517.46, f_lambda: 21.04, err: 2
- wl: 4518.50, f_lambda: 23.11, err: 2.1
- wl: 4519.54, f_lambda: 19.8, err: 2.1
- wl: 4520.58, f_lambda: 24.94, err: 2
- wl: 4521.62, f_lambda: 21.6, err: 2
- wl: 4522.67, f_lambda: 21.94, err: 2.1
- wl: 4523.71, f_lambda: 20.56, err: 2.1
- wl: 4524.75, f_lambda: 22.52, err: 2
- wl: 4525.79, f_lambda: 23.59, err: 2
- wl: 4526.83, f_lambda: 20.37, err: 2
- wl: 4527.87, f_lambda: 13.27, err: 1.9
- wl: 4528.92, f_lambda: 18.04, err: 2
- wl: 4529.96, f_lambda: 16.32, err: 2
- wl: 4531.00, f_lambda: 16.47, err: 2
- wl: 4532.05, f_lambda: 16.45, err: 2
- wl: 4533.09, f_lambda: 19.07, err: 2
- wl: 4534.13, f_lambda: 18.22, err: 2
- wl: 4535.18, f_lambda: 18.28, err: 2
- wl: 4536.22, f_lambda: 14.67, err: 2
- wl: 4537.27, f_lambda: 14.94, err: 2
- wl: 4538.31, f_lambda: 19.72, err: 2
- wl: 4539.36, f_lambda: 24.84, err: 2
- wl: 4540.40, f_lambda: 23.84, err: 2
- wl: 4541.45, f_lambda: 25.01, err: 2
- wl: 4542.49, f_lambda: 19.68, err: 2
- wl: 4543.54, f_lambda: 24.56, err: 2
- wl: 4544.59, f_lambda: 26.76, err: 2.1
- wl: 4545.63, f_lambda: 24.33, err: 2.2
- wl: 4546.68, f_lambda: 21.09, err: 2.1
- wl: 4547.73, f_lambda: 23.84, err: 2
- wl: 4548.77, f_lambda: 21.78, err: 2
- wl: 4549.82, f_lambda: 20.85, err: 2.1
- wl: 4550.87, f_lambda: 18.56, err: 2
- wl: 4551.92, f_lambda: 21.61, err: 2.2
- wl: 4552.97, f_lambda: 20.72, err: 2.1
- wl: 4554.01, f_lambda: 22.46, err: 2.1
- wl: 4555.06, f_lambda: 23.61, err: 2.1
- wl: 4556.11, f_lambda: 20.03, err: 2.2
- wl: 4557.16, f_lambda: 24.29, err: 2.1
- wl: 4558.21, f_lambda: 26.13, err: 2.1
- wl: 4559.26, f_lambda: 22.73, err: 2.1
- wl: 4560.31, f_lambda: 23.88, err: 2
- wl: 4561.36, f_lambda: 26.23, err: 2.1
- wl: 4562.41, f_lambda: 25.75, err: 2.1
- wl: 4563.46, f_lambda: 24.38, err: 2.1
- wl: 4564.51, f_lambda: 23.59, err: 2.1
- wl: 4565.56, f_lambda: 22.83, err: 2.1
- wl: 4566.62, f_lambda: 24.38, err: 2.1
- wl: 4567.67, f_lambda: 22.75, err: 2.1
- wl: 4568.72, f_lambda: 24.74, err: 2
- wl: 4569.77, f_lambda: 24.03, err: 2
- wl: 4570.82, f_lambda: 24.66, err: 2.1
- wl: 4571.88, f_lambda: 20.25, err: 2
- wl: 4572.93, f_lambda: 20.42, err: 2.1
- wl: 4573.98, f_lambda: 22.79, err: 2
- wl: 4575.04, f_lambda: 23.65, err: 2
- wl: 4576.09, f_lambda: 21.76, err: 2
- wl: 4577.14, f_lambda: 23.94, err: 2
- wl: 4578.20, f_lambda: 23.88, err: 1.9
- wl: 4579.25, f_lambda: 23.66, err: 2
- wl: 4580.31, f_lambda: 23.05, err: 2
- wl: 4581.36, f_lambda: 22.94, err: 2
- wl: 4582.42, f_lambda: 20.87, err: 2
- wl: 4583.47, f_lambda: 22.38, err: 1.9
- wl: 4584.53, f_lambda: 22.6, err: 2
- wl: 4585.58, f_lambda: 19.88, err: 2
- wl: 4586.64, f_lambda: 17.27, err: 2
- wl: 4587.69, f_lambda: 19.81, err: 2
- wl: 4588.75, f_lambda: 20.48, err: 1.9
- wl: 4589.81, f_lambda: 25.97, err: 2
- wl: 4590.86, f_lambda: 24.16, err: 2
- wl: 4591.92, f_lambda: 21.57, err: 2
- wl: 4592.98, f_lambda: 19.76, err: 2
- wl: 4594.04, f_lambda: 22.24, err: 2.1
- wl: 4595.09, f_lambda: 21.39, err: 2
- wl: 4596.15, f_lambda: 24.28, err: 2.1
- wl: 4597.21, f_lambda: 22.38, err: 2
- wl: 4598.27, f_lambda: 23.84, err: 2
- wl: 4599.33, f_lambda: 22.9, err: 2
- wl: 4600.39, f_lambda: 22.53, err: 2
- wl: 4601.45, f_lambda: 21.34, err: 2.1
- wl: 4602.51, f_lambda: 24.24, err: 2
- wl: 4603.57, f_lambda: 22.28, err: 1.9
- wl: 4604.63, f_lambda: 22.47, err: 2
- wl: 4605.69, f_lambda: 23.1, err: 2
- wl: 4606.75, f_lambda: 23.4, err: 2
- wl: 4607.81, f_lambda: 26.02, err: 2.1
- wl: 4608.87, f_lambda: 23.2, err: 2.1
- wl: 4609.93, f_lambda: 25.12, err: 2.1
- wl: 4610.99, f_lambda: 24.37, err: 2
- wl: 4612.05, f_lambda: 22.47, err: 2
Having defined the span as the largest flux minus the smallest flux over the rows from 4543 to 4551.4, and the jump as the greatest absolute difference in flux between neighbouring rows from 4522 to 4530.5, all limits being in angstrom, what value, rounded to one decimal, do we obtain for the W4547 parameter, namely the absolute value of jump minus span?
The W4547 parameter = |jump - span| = 1.1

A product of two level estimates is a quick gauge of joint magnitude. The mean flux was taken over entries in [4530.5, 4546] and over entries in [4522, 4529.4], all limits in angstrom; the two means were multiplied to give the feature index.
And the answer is 410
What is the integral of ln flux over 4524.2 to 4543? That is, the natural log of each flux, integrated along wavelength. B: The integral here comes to 55.2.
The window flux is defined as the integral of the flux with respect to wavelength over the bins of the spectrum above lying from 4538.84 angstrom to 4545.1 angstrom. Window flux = 151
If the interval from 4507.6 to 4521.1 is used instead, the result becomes 303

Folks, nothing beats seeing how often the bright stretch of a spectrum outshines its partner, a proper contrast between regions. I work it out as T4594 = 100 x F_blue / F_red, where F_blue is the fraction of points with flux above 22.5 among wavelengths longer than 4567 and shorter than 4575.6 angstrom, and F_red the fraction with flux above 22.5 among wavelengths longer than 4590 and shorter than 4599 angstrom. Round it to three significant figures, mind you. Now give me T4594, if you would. 200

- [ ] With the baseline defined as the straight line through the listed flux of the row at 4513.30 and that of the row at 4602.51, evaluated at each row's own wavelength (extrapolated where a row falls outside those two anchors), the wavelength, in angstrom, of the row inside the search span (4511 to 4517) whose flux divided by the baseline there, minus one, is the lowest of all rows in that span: 4513.30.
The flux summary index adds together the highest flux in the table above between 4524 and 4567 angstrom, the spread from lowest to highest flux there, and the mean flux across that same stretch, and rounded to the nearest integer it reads 62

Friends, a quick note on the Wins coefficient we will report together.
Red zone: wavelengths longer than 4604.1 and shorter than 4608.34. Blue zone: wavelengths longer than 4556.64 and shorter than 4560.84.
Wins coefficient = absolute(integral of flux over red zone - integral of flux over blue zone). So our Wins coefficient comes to 1.1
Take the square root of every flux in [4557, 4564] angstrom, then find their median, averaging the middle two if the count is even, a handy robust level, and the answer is 4.9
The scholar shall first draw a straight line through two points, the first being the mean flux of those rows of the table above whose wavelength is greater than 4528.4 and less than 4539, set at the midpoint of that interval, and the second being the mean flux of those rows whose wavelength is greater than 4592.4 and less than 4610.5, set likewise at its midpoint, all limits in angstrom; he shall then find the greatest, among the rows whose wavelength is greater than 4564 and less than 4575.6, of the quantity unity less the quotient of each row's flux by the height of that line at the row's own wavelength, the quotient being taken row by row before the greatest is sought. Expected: 0.01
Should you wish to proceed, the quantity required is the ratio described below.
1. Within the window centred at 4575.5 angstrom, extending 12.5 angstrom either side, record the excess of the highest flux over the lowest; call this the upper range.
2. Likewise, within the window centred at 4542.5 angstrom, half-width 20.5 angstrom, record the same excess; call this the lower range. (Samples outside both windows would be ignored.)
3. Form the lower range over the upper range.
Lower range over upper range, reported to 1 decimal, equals 1.8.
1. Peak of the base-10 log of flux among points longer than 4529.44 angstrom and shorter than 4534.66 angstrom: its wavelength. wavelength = 4533.09 angstrom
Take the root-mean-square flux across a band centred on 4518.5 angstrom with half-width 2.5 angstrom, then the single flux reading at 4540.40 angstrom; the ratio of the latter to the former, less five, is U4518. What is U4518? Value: -3.95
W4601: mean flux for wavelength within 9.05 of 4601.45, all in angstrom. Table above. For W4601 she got 23.0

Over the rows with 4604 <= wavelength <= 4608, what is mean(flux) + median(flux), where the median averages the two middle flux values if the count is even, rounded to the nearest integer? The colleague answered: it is 47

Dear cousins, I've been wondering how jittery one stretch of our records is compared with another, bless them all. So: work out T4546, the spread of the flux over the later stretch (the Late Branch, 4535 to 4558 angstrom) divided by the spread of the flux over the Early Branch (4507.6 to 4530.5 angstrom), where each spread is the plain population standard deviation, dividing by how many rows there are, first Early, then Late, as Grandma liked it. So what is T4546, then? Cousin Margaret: 1.1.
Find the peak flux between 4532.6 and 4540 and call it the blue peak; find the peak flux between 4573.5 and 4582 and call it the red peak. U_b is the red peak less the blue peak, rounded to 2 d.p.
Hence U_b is -0.90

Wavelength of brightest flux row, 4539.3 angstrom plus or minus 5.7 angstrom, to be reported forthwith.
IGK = 4544.59 angstrom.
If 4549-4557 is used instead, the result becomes 4555.06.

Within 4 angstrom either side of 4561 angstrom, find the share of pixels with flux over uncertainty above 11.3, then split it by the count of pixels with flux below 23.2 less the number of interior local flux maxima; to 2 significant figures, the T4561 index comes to -0.75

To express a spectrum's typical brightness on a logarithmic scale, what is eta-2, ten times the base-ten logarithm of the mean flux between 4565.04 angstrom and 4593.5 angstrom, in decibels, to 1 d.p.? 13.5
